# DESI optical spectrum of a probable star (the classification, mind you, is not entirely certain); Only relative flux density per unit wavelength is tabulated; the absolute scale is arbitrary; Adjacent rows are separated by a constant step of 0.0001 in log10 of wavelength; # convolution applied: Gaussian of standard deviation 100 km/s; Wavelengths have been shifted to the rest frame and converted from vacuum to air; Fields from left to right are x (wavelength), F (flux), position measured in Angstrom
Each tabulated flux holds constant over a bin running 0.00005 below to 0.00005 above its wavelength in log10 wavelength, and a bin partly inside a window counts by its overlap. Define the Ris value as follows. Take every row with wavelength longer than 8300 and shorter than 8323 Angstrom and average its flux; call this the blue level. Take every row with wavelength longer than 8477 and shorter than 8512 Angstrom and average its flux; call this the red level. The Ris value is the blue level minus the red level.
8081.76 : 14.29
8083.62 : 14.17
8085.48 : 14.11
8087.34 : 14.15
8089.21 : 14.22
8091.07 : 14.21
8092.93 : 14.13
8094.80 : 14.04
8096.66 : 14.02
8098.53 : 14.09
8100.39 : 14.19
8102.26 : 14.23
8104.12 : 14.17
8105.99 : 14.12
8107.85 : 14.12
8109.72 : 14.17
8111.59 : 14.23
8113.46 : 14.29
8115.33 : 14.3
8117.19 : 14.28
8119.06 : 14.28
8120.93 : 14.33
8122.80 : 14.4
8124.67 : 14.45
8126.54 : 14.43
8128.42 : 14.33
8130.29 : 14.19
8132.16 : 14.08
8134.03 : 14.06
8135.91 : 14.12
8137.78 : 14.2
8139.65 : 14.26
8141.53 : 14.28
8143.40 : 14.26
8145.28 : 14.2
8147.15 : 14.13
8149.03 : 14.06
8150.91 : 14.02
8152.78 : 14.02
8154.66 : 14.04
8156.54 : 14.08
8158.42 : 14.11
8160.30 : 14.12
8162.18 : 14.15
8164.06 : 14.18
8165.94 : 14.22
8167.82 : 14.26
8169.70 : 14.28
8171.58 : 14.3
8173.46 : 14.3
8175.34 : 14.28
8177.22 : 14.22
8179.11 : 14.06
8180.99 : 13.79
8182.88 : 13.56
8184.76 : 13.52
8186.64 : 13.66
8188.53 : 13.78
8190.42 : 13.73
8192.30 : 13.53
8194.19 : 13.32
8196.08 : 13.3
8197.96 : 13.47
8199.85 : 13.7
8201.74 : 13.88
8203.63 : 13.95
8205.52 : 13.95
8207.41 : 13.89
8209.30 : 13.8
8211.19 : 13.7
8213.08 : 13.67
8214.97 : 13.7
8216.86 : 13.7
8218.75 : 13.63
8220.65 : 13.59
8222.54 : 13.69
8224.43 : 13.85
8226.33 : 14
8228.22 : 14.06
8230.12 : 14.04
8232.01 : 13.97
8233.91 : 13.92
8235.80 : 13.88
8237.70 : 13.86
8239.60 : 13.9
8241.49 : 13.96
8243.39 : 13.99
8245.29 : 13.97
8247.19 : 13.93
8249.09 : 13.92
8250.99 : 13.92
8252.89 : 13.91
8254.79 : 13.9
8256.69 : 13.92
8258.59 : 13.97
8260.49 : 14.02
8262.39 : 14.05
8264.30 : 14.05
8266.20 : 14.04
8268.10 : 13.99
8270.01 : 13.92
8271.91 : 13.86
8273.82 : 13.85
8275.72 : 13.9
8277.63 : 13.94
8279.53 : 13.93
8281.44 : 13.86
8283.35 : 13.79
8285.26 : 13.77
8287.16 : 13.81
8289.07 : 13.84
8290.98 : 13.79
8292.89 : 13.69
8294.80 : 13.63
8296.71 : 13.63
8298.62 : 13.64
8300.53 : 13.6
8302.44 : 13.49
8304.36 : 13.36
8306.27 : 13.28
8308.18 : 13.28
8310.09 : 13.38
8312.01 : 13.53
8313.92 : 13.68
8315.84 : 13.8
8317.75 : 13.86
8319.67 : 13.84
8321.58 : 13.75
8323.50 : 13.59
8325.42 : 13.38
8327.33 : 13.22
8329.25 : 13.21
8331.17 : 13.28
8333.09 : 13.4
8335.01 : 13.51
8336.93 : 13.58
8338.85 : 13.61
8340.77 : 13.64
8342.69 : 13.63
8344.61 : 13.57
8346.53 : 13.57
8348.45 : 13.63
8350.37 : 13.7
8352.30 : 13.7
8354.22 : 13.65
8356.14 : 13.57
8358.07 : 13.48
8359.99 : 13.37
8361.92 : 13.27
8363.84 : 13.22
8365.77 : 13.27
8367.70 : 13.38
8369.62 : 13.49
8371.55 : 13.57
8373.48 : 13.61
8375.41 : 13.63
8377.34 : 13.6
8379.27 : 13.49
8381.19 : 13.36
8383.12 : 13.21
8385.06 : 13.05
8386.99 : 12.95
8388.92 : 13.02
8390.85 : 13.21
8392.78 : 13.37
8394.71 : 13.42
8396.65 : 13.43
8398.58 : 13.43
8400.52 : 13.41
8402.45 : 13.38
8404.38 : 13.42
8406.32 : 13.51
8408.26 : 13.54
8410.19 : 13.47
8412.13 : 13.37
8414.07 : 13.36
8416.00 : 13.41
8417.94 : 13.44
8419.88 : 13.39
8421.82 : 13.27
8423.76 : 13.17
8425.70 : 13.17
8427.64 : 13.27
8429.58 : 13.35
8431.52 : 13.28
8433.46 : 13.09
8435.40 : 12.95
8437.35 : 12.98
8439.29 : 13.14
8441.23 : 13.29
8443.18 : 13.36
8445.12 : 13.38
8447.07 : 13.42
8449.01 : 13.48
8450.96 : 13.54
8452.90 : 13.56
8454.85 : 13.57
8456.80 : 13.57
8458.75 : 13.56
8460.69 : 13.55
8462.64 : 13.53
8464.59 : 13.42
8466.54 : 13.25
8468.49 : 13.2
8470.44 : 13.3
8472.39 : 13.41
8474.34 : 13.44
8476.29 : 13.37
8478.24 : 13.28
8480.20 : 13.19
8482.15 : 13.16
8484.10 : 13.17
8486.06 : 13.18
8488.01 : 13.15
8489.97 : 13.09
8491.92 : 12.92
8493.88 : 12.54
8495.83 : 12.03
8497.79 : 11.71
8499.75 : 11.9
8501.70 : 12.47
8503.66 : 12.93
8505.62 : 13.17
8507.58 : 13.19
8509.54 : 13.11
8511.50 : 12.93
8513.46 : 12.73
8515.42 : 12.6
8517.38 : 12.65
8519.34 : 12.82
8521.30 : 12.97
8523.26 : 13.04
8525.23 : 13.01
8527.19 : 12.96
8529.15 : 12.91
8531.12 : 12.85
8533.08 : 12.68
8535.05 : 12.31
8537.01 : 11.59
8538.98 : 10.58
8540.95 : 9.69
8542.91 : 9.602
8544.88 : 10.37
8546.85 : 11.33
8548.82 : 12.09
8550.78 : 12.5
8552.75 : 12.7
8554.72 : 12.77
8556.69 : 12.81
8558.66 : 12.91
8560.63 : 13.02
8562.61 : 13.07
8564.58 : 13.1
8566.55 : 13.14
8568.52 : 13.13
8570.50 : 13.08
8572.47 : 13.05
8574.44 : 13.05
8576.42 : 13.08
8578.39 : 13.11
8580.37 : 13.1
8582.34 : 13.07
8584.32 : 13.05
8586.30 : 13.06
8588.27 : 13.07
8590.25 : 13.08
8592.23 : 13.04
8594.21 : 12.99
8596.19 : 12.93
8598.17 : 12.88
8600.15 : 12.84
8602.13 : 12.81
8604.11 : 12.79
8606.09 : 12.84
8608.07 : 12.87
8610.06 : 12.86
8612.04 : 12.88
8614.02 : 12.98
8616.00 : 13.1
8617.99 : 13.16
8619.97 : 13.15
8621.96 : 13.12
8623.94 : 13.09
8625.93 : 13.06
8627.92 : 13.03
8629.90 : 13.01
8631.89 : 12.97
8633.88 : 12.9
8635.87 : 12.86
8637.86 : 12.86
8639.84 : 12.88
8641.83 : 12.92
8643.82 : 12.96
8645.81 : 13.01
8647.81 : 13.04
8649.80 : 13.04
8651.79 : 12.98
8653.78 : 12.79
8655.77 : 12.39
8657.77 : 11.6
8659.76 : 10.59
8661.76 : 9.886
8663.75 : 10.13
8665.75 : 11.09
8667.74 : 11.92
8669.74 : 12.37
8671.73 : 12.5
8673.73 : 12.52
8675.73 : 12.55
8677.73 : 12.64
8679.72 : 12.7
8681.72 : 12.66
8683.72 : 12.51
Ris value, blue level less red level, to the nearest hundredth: 0.73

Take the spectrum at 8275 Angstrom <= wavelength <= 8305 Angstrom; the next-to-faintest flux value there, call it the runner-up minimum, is 13.49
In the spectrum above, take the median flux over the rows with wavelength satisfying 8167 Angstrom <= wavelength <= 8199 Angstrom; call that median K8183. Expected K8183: 13.8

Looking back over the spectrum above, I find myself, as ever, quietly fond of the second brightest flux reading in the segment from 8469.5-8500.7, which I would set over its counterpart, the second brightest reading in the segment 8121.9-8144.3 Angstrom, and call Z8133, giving 0.93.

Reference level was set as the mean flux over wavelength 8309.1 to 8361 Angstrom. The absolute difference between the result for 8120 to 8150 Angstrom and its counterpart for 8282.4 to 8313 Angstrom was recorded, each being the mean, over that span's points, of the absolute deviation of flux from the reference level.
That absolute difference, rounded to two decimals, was 0.51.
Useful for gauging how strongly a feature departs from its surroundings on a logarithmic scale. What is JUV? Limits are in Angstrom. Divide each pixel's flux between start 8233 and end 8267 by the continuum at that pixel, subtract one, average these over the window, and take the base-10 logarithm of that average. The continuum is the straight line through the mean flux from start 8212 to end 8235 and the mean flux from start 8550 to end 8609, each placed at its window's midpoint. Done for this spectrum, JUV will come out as -1.85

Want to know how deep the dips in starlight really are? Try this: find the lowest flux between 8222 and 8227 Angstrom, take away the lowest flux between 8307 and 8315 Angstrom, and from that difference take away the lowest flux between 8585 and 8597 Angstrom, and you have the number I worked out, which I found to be -12.5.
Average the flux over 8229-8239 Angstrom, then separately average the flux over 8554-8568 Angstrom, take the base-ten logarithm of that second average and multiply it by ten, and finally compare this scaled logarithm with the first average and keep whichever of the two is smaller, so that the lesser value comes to 11.1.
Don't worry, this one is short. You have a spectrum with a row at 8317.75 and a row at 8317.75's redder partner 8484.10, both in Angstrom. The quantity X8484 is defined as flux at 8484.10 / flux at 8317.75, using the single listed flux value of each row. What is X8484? 0.950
